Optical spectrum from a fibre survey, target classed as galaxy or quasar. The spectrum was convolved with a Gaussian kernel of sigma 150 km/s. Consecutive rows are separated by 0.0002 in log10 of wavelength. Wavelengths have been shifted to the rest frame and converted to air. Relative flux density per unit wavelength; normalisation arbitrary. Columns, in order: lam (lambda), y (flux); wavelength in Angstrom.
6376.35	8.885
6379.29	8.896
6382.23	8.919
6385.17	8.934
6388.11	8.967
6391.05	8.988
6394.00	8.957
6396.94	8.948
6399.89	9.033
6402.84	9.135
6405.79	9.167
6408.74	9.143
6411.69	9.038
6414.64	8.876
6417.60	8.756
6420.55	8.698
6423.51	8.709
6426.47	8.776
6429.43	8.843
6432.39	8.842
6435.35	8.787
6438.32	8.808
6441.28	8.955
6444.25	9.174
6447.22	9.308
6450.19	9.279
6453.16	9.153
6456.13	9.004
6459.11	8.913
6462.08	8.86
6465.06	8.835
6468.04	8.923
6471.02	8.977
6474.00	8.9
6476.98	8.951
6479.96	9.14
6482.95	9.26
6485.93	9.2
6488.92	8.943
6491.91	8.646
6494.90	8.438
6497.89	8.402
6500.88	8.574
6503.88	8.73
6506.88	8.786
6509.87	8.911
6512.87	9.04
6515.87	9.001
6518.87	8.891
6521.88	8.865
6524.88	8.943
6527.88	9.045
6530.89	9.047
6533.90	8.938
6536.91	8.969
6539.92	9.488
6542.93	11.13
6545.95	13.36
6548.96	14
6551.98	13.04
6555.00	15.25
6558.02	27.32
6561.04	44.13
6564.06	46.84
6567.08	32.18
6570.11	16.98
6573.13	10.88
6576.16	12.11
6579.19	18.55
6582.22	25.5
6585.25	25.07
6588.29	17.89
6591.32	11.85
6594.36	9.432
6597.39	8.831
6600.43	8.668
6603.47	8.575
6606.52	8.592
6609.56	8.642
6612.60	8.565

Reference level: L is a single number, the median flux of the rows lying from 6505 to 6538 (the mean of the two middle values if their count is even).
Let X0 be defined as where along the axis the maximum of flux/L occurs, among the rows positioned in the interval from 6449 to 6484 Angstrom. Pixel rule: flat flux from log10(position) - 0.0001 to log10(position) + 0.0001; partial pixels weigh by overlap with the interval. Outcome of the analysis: 6450.19 Angstrom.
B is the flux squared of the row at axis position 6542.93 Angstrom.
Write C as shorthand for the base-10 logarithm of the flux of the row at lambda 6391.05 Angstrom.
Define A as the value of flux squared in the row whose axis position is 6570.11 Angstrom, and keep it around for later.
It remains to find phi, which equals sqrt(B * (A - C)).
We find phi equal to 189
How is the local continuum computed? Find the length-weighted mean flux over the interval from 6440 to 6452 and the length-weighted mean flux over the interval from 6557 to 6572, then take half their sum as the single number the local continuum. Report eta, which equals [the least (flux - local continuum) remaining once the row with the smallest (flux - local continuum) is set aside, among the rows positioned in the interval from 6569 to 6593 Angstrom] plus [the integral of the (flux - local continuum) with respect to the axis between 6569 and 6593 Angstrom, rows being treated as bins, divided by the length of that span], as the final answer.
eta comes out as -13.1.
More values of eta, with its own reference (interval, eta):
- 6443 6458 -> -24.0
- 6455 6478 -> -24.5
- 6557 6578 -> -3.1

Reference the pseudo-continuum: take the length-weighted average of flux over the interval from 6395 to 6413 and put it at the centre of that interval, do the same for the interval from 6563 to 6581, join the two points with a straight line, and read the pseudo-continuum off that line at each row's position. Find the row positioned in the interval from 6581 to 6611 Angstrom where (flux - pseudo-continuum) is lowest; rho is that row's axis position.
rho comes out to 6609.56 Angstrom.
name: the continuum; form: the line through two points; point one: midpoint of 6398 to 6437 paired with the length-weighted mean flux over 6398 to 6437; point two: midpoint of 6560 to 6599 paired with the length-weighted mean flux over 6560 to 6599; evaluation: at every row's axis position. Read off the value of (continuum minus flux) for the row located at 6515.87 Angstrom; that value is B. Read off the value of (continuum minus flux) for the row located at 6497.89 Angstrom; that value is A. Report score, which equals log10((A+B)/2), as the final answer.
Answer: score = 0.85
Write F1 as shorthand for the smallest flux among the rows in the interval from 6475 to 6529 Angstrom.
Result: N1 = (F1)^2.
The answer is 71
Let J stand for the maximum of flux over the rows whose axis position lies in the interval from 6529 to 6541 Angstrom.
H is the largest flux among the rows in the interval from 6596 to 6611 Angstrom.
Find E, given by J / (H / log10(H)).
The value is 1.0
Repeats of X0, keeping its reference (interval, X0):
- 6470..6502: 6482.95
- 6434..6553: 6548.96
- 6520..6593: 6564.06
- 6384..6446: 6444.25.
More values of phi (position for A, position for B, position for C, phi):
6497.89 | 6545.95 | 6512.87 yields 111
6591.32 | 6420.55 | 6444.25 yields 103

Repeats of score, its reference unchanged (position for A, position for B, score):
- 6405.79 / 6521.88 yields 0.53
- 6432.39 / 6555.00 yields 0.43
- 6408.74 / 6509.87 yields 0.49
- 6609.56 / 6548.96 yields 1.00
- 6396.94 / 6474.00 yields 0.13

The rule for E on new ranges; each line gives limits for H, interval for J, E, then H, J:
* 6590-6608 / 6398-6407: 0.8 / 11.85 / 9.167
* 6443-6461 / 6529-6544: 1.2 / 9.308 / 11.13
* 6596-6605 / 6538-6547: 1.4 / 8.831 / 13.36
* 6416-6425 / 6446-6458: 1.0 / 8.756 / 9.308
